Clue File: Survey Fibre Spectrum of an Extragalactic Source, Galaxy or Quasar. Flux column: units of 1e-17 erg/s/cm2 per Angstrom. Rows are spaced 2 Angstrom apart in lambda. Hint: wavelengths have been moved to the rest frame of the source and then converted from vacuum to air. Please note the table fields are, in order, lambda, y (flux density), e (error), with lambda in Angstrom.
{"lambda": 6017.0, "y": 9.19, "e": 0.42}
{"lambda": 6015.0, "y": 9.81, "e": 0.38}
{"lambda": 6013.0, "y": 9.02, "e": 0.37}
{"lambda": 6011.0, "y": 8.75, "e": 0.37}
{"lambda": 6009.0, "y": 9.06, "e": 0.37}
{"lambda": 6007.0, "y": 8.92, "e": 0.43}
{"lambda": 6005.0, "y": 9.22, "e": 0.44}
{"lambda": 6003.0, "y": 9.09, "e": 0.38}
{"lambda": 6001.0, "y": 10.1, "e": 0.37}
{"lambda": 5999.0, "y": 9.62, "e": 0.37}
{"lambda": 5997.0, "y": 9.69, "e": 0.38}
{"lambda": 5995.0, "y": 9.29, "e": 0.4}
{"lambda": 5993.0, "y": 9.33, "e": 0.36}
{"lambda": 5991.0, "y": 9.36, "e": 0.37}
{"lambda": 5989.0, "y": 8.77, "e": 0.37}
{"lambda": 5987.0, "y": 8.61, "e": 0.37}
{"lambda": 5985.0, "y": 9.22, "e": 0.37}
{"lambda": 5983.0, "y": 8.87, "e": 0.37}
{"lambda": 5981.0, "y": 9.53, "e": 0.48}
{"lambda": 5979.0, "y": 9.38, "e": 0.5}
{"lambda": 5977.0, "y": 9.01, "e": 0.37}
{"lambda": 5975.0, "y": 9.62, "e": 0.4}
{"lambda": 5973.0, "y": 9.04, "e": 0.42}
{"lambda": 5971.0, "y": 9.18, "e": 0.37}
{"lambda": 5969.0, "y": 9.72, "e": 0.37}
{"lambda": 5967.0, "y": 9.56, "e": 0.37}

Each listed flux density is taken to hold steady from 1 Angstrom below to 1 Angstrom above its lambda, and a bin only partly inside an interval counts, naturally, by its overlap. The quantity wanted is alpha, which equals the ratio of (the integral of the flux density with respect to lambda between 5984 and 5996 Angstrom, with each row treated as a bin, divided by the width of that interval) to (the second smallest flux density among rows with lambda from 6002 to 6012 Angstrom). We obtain 1.02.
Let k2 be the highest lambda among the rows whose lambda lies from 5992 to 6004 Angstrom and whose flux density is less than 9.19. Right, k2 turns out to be 6003.0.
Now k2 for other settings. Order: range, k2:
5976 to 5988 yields 5987.0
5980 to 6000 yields 5989.0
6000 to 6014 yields 6013.0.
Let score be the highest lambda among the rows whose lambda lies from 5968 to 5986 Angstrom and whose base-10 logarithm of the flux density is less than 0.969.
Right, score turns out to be 5985.0 Angstrom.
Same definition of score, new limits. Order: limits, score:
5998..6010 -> 6009.0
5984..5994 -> 5989.0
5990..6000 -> 5995.0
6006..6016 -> 6013.0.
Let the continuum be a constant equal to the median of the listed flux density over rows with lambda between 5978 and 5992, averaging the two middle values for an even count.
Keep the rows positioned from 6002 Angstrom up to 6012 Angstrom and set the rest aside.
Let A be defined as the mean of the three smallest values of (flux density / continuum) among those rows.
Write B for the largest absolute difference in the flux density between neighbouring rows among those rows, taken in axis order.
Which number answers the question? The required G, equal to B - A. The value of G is -0.7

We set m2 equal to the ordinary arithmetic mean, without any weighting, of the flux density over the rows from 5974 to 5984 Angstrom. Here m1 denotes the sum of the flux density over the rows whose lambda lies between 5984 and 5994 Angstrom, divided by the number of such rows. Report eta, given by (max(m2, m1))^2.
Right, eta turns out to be 86.2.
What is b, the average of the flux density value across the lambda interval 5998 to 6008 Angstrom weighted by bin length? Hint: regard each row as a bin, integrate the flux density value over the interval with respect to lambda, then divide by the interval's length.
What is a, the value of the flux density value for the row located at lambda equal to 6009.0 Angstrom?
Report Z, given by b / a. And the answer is 1.04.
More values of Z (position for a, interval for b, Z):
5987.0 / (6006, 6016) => 1.06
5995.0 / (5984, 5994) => 0.98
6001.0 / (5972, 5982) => 0.92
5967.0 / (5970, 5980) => 0.97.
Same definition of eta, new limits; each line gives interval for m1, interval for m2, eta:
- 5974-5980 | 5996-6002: 96.1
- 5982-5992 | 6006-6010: 80.8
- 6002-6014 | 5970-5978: 84.9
